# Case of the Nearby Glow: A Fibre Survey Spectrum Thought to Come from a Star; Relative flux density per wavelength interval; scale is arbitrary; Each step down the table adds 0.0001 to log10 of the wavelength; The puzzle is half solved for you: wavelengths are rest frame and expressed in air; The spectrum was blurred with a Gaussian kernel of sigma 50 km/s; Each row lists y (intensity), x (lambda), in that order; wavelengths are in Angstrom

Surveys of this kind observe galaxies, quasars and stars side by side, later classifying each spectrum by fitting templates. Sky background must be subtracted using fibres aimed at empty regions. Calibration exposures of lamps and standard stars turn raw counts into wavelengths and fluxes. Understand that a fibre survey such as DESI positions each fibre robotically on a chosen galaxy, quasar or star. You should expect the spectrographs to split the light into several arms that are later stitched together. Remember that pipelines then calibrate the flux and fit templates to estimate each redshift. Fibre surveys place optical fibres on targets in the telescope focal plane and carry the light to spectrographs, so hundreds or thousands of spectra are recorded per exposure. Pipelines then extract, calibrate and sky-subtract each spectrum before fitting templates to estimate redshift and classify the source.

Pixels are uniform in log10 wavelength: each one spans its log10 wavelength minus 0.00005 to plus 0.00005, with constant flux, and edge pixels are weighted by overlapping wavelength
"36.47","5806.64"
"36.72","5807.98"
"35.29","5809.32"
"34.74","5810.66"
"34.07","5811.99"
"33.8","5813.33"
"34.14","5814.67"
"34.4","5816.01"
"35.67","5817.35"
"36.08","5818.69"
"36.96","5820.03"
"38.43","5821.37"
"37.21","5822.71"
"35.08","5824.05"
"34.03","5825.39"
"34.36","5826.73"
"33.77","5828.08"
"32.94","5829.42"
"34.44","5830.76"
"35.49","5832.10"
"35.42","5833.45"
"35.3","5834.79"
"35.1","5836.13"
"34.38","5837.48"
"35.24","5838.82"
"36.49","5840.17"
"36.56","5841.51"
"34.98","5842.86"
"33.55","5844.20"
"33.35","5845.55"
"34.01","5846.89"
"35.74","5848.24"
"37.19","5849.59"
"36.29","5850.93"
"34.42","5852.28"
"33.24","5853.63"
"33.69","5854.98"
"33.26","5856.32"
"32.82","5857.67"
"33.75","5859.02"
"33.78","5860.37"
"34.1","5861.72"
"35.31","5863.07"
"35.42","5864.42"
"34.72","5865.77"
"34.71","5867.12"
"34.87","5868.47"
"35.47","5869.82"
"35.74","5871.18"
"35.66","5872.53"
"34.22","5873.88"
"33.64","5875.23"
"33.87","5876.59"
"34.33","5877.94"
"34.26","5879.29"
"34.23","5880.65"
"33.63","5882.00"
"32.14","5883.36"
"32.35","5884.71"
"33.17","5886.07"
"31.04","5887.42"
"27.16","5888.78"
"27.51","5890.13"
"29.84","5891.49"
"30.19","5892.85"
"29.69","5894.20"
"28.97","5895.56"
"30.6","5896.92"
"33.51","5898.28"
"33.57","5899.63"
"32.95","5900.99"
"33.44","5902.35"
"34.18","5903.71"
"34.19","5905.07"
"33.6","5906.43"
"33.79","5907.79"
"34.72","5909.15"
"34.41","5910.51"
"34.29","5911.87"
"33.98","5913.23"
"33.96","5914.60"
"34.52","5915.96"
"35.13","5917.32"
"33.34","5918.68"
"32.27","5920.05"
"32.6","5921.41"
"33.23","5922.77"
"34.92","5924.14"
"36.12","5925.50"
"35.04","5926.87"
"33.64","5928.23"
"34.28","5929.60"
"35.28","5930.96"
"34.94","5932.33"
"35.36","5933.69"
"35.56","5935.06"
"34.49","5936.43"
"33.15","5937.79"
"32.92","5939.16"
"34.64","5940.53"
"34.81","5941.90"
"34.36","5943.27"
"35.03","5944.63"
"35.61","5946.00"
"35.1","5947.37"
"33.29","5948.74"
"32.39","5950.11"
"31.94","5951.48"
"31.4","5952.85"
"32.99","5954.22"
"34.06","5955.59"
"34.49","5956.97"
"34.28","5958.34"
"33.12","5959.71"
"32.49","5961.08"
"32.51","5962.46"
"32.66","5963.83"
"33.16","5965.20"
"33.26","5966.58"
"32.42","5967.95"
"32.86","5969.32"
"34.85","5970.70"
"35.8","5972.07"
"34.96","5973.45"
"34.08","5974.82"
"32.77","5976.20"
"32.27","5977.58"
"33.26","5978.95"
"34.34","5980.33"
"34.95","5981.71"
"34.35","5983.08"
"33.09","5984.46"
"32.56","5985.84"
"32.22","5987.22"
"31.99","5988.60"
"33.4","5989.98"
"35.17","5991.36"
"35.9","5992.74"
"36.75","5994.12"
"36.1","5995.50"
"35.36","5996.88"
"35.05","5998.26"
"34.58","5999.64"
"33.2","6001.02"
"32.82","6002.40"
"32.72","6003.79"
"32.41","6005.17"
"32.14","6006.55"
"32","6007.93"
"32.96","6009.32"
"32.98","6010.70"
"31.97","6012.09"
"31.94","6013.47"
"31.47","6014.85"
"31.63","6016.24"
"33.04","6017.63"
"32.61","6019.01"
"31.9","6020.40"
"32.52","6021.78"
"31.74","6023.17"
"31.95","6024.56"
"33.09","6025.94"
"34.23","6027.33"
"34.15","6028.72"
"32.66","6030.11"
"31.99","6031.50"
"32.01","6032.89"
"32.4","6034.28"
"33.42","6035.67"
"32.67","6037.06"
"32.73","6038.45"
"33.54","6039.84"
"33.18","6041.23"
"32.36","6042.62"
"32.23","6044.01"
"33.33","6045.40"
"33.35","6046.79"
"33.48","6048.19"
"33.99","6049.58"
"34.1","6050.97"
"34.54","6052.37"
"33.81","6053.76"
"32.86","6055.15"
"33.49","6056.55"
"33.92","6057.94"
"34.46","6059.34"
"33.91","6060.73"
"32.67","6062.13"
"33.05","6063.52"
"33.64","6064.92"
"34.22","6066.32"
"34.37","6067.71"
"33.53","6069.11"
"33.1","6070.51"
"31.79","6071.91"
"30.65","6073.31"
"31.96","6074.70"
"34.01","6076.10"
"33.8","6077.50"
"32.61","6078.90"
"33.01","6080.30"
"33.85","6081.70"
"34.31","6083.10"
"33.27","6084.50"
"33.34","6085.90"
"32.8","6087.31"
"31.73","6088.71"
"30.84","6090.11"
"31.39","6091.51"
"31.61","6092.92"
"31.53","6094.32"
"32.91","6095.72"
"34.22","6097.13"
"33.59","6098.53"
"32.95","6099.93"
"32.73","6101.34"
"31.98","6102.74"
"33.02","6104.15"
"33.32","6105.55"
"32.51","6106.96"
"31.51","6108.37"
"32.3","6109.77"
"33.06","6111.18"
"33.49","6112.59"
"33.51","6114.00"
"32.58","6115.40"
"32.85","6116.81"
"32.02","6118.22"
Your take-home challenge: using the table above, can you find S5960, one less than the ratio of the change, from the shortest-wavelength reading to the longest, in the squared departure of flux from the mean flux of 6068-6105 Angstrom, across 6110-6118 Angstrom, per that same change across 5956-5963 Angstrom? -0.97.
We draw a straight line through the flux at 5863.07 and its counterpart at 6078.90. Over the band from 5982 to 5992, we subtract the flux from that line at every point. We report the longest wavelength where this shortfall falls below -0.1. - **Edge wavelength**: 5991.36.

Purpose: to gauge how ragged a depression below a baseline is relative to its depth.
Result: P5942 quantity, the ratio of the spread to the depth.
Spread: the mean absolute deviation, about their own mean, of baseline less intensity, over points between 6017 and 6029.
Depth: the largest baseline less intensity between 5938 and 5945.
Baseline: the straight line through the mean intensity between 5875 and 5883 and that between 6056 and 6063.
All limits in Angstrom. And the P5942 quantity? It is 0.8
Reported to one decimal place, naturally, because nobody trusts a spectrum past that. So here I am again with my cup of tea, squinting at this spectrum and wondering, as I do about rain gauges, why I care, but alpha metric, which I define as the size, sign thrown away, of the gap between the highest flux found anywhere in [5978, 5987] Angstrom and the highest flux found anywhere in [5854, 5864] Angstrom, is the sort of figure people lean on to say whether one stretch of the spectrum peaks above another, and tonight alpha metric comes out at 0.4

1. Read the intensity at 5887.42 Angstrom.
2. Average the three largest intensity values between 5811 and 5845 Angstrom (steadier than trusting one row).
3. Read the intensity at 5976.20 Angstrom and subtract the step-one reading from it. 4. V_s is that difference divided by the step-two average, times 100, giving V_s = 5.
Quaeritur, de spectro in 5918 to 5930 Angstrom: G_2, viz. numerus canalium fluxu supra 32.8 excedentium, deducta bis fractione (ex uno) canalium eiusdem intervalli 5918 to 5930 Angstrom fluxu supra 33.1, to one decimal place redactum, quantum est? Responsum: 5.4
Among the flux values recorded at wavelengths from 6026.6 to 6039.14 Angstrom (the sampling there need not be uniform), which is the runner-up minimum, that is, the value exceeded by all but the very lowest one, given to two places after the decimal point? 32.01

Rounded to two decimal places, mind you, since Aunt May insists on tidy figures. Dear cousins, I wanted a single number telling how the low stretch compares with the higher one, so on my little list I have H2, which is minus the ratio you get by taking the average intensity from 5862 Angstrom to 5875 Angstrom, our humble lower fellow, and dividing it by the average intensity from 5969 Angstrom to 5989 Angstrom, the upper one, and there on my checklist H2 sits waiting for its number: -1.04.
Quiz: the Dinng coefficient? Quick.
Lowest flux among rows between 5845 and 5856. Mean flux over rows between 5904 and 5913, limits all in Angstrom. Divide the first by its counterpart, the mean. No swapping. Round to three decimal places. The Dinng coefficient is 0.973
